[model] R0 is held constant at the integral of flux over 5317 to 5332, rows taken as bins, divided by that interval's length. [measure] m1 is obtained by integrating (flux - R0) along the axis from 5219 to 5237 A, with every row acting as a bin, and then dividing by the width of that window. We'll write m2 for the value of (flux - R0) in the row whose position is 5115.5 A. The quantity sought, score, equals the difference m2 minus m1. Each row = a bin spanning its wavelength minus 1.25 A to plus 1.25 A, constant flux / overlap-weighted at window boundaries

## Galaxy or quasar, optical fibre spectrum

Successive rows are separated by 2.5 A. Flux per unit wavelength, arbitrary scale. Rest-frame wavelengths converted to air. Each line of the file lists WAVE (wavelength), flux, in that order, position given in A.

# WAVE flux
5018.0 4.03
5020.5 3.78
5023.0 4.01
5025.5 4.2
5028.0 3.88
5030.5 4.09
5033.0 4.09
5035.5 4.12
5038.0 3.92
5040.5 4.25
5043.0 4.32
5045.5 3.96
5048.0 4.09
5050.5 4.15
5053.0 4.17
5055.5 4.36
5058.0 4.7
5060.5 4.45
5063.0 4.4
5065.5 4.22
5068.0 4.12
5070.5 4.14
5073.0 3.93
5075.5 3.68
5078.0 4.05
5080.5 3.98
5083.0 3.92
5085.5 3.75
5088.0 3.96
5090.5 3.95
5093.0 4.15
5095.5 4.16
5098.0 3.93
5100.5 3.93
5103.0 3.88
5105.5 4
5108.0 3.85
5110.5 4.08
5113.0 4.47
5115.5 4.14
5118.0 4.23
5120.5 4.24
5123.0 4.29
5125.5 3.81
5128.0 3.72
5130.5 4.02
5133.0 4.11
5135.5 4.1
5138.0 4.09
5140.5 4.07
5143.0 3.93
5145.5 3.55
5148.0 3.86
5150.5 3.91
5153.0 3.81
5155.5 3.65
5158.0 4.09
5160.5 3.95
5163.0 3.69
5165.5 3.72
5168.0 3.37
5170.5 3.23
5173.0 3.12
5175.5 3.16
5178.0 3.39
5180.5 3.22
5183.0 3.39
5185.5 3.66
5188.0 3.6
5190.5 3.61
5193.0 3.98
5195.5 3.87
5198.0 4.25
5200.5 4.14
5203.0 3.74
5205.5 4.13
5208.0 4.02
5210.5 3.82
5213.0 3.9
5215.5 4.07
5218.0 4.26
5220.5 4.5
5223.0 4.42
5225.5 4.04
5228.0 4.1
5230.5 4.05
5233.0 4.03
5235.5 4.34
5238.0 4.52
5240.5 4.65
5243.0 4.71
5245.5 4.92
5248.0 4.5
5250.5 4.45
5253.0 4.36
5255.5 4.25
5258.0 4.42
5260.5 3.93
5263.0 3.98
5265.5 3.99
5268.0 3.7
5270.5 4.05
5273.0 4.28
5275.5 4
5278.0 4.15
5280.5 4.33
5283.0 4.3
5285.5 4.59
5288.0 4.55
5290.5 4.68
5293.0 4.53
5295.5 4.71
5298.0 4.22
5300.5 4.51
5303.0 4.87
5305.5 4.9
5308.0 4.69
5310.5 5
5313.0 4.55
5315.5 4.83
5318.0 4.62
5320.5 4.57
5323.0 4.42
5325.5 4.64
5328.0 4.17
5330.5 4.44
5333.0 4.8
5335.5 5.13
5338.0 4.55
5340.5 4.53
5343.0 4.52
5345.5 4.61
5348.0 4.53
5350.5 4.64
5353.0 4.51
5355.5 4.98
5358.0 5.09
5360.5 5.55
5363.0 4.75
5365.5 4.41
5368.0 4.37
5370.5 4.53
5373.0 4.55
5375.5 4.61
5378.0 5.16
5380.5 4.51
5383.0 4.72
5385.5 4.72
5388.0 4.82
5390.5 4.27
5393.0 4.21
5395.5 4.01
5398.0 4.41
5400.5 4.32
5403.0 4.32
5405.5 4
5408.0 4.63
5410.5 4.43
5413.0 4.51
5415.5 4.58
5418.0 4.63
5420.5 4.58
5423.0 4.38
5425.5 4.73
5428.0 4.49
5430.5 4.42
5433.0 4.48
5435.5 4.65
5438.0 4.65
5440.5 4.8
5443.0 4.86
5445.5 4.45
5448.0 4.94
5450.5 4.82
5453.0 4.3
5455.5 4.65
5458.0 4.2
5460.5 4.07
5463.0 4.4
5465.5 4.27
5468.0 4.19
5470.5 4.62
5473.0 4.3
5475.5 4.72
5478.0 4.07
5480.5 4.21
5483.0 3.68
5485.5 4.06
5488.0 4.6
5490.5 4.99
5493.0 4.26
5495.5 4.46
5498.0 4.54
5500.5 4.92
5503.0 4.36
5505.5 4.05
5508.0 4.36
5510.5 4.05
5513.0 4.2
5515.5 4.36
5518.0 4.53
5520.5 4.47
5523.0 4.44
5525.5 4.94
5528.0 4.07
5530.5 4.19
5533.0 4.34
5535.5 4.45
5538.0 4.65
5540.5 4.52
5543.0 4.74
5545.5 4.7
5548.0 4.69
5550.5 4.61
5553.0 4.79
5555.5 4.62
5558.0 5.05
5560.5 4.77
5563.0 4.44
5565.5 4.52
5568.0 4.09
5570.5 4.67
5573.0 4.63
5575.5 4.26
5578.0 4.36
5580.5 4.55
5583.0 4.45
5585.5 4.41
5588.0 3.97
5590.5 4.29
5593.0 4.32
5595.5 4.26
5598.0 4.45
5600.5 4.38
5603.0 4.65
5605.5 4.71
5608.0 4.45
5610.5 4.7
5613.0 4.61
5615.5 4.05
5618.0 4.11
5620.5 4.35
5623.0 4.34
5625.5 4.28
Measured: -0.076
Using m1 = -0.26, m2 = -0.34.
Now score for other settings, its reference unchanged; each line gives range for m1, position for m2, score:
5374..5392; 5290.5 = 0.001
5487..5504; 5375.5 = 0.017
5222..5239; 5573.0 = 0.423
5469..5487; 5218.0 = 0.018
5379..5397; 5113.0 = -0.005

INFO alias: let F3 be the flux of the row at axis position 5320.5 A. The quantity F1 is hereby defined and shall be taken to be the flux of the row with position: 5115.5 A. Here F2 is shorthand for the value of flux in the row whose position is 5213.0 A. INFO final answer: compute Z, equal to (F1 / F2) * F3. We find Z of 4.9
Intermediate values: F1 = 4.14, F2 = 3.9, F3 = 4.57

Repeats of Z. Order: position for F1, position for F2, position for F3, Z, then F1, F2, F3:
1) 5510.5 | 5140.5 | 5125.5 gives 3.8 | 4.05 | 4.07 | 3.81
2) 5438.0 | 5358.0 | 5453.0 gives 3.9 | 4.65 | 5.09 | 4.3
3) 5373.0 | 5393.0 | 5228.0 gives 4.4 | 4.55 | 4.21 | 4.1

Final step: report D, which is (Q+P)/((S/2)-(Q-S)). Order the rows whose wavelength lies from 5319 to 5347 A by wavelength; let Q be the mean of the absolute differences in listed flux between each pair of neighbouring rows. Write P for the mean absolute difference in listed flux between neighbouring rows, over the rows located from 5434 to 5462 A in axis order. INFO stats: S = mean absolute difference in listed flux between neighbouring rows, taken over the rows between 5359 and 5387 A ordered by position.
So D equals 3.0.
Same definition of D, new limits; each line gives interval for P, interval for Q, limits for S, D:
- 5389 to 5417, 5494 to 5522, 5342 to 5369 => 3.1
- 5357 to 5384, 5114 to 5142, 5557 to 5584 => 1.7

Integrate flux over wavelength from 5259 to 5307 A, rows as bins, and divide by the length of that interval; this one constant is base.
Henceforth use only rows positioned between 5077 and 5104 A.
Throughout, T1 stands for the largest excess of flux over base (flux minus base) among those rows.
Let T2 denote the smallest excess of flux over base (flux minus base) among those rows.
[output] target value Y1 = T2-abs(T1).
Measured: -0.8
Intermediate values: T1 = -0.2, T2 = -0.58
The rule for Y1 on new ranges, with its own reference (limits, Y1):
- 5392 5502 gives -1.3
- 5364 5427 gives -1.2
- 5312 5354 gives -1.0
